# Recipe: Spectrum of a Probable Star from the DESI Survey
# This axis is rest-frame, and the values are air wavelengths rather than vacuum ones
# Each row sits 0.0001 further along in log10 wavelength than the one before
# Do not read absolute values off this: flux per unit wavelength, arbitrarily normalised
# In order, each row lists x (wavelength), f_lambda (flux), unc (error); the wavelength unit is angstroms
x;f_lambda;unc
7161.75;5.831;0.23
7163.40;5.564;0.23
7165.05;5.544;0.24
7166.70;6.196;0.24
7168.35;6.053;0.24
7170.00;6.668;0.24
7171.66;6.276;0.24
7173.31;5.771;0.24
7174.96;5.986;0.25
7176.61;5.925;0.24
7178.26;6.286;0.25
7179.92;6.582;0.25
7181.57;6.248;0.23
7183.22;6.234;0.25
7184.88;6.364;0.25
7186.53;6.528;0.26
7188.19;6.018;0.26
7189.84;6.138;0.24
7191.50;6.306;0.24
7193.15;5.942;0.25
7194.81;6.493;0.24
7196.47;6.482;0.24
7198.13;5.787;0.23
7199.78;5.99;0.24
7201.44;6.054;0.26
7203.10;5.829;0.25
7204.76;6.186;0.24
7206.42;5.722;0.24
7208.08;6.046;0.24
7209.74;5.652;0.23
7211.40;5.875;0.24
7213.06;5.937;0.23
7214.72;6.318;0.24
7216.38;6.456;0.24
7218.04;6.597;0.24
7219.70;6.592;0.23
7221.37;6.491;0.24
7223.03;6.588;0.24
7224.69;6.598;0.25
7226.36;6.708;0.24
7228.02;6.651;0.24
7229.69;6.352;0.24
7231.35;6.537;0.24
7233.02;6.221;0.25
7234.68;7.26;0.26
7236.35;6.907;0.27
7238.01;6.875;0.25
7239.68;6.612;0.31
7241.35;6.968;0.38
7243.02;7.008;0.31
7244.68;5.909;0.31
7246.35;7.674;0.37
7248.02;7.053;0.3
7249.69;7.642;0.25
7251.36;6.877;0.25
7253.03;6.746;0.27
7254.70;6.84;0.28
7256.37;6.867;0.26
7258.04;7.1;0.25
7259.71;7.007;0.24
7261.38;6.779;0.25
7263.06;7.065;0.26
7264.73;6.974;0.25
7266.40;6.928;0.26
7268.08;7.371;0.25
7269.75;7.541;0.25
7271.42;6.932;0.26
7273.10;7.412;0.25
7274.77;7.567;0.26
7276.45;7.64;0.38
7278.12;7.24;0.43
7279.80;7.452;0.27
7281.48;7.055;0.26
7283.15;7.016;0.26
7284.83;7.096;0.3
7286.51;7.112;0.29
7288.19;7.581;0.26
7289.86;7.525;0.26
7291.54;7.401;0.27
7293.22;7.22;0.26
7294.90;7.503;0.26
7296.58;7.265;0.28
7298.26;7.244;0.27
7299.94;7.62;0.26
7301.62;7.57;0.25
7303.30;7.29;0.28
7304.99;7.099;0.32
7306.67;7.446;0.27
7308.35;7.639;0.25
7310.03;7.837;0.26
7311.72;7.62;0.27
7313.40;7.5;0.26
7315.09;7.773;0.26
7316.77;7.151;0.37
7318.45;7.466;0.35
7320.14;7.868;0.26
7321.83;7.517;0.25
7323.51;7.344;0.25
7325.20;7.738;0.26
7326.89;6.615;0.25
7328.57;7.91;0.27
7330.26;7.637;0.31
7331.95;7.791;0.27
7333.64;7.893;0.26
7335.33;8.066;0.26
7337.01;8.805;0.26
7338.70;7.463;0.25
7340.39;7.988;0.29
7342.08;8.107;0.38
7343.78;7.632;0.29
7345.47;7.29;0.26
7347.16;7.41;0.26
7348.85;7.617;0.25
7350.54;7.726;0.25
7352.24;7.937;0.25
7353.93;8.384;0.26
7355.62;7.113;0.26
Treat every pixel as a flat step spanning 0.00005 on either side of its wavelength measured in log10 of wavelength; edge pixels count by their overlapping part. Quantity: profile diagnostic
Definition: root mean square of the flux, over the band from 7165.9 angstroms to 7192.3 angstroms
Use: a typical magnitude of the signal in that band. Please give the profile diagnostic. 6.23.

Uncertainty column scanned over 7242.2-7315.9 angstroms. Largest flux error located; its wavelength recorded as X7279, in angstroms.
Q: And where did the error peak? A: 7278.12 angstroms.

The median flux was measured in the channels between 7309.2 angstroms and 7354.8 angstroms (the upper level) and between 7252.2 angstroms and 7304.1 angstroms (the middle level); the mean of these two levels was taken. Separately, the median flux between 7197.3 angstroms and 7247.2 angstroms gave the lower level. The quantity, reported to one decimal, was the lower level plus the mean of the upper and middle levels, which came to 14.0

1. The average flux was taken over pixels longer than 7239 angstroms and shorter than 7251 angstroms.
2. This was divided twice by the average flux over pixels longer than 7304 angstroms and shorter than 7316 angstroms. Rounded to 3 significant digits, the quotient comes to 0.122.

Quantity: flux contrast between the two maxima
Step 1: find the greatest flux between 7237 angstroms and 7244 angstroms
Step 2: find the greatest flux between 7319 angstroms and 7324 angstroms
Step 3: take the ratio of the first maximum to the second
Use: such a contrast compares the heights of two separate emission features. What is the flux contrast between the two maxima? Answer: 0.89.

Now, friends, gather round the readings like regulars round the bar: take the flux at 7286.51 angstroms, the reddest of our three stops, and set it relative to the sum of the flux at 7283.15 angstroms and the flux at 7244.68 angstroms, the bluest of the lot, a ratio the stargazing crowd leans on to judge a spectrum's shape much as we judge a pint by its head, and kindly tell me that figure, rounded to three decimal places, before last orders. 0.550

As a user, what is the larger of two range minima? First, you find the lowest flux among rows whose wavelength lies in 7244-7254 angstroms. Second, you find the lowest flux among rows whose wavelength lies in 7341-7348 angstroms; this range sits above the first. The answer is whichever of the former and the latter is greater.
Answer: 7.29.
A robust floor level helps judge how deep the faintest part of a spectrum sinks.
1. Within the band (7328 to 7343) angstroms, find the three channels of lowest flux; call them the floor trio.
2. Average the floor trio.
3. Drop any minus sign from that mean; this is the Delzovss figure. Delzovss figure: 7.6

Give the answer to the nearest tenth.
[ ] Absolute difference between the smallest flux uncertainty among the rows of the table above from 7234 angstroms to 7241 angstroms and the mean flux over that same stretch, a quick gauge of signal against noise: 6.7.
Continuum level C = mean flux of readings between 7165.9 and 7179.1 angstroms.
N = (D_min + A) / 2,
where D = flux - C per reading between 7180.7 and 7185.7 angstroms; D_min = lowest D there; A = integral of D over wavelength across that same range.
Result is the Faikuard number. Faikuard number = 0.4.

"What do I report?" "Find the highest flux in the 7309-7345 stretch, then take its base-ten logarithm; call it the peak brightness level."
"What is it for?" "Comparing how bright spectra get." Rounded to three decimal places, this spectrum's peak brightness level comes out 0.945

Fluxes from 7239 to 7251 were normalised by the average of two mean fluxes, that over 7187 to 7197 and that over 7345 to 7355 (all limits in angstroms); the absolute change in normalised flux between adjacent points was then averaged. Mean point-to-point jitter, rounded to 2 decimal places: 0.11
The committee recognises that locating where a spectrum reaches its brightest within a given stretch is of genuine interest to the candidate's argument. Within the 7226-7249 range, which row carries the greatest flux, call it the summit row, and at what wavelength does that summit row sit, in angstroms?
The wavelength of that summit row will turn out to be 7246.35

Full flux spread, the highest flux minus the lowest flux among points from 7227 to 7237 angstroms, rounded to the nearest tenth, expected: 1.0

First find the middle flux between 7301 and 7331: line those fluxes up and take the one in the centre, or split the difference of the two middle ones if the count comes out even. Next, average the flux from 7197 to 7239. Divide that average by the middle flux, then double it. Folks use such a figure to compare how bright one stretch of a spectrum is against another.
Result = 1.68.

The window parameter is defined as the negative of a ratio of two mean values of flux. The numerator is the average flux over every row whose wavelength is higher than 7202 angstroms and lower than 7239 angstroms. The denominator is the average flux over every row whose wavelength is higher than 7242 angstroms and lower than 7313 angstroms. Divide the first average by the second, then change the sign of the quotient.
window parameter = -0.882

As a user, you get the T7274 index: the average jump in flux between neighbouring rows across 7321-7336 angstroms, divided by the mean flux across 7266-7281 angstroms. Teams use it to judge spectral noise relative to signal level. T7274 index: 0.063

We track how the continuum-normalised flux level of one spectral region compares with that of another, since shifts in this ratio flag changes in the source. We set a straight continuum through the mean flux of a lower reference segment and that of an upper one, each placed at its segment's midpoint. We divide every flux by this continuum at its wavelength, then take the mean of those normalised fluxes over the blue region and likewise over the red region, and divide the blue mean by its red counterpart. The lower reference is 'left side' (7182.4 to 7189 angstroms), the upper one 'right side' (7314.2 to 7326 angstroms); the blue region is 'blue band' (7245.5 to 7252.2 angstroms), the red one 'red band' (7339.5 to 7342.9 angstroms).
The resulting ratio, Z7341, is 1.023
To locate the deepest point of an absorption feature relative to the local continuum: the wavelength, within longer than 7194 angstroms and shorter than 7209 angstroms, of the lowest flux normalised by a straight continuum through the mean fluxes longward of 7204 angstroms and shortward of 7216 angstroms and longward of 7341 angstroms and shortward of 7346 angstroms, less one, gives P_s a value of 7206.42 angstroms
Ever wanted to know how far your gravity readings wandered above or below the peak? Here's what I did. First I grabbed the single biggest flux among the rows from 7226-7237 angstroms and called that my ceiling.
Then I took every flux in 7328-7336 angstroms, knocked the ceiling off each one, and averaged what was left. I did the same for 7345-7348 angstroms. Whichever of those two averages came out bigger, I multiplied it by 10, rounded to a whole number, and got 6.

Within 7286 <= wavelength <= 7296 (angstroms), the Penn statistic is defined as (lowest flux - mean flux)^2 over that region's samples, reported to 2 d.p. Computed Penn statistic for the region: 0.08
